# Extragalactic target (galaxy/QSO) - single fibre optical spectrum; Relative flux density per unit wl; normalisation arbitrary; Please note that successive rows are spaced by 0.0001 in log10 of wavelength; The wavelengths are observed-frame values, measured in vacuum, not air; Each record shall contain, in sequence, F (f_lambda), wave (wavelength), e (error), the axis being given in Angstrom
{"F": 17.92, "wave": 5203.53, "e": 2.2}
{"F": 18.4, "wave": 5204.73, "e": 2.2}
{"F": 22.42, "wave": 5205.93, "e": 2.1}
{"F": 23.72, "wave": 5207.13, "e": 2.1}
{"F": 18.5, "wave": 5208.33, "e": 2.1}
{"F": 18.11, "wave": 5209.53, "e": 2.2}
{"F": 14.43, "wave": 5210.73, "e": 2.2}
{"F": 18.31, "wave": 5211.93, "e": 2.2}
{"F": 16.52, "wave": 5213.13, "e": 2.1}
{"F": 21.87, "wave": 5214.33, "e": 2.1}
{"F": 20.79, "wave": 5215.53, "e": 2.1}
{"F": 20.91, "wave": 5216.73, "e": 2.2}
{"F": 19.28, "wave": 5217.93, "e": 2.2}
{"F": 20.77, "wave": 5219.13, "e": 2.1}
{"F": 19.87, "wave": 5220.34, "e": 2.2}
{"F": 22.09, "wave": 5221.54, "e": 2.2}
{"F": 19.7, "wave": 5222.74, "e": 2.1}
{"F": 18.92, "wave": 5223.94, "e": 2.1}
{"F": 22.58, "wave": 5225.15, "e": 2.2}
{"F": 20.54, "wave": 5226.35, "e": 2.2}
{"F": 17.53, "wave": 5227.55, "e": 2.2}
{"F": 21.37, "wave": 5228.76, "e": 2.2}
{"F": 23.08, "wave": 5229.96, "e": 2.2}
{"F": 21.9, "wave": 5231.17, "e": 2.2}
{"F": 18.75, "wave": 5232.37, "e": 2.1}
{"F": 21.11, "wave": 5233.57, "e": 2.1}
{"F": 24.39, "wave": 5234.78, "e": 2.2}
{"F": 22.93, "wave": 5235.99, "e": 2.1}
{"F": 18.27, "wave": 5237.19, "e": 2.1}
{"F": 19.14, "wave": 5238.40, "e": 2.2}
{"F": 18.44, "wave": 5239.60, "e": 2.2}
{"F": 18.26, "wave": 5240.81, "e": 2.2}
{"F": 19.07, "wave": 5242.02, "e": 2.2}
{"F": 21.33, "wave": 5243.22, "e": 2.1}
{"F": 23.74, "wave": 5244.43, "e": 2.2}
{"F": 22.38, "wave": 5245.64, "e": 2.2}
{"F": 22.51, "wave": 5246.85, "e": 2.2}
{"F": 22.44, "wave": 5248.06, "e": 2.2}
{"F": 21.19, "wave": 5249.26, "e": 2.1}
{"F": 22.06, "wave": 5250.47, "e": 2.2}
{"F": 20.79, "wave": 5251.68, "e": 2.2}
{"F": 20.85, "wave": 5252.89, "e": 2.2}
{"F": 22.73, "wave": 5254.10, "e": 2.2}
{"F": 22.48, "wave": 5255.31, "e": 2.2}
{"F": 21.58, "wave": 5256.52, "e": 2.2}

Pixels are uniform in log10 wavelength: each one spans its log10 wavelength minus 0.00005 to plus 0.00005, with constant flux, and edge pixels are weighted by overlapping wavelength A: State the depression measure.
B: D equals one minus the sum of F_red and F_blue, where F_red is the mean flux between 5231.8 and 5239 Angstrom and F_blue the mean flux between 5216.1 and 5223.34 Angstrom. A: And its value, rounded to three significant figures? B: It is -40.2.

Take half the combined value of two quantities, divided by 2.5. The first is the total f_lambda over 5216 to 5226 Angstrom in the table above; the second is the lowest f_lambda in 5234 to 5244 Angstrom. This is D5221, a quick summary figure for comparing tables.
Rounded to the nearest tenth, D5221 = 36.5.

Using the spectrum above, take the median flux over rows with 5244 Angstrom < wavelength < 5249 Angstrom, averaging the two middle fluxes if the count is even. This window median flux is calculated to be 22.5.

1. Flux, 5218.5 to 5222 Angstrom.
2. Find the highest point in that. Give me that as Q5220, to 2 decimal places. 22.09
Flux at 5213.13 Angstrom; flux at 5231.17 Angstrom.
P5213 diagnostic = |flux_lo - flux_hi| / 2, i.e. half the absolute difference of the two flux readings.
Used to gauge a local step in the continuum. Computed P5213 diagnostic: 2.7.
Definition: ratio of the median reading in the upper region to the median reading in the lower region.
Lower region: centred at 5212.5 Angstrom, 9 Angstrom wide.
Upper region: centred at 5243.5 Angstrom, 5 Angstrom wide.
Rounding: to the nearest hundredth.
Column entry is 1.19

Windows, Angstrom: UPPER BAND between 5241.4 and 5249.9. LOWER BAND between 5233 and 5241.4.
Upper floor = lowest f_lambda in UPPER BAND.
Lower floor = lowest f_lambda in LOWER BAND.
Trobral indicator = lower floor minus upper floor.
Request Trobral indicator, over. -0.81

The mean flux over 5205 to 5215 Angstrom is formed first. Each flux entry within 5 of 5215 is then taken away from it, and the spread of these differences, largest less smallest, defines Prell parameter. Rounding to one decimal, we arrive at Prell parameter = 7.4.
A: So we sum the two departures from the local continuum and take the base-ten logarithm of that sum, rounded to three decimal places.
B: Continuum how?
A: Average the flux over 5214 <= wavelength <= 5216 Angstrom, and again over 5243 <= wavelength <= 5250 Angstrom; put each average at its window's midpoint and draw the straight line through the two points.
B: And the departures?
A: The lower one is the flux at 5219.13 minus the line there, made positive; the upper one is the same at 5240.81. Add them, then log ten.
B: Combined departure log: 0.656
